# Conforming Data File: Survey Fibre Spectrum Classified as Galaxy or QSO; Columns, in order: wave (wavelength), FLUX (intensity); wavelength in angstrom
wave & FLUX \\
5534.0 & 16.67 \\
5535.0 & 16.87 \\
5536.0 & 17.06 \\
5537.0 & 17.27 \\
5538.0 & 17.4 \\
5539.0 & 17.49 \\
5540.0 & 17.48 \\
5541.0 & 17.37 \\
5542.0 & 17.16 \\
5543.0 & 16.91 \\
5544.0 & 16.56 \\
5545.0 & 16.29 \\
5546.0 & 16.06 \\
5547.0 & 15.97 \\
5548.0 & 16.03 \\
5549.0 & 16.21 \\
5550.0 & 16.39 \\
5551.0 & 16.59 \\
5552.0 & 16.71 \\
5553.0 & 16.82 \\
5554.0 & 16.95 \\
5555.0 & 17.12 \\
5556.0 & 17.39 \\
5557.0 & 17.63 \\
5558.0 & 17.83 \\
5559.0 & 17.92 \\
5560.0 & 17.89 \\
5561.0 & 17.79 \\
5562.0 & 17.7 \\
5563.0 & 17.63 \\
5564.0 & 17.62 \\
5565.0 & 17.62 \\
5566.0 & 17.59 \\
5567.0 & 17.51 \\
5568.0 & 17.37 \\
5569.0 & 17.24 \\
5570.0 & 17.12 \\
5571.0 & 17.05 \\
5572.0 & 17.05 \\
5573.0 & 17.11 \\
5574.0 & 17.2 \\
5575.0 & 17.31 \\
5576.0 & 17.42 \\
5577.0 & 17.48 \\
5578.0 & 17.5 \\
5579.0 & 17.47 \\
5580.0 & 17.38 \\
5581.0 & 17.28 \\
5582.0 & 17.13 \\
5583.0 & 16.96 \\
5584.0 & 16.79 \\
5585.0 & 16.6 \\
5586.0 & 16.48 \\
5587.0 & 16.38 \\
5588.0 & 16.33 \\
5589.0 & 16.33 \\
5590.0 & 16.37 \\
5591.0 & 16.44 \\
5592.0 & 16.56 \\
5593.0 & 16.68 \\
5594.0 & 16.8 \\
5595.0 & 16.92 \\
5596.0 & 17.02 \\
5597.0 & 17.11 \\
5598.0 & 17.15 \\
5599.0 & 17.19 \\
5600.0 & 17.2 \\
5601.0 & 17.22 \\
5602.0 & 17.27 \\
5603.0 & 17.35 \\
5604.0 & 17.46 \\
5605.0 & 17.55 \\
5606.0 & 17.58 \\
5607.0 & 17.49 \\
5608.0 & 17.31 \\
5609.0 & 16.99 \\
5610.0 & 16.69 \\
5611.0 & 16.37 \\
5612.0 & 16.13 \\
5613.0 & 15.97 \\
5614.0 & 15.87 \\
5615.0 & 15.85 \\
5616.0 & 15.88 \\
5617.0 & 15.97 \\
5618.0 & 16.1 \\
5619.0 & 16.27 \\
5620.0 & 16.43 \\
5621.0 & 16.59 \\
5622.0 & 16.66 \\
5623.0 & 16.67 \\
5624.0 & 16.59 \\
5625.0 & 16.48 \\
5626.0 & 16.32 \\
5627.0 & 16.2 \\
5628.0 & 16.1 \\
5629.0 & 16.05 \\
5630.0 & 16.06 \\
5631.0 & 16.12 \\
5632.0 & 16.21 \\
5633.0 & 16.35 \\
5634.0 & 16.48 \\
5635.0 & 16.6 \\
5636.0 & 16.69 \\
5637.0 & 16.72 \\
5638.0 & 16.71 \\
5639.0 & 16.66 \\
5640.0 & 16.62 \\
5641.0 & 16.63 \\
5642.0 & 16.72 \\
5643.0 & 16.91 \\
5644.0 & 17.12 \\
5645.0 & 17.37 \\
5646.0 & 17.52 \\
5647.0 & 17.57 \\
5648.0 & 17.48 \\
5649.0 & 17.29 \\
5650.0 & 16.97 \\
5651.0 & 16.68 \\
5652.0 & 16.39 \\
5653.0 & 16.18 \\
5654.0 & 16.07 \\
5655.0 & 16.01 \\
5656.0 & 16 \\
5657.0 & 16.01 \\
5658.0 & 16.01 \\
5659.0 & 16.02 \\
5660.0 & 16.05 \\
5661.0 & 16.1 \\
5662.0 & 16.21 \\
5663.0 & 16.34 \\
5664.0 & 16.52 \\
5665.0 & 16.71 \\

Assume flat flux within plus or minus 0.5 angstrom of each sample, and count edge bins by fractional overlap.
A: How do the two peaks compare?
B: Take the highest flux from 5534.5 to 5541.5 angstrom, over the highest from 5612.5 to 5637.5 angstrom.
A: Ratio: 1.046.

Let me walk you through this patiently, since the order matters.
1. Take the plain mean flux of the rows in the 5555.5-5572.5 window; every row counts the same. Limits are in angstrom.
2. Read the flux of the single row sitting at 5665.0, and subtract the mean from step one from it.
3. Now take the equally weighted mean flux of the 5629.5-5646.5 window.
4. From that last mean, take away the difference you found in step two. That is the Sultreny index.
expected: 17.5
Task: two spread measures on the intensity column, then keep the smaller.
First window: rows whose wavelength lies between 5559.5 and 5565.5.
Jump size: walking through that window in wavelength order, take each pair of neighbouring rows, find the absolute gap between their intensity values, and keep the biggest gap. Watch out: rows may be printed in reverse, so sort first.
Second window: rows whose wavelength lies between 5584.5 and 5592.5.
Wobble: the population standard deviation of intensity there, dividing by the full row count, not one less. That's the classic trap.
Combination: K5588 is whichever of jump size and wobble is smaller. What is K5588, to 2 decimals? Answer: 0.10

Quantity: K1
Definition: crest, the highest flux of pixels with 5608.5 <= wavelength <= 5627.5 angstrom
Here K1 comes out 16.99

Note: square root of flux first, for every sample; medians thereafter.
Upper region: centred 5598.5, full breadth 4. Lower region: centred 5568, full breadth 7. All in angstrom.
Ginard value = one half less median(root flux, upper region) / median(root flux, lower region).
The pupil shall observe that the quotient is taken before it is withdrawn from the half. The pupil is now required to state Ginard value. -0.494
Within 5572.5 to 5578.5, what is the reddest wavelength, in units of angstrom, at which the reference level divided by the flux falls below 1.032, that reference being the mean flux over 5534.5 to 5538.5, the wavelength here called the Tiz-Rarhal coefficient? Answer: 5578.0 angstrom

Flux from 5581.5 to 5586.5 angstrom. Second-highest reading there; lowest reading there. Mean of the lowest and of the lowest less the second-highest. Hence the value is 8.00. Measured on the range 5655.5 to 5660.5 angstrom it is 7.99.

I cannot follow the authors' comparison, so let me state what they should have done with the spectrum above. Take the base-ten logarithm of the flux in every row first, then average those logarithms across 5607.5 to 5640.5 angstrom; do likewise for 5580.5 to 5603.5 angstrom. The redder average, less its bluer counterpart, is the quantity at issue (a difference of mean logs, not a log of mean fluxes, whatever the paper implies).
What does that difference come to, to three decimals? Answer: -0.012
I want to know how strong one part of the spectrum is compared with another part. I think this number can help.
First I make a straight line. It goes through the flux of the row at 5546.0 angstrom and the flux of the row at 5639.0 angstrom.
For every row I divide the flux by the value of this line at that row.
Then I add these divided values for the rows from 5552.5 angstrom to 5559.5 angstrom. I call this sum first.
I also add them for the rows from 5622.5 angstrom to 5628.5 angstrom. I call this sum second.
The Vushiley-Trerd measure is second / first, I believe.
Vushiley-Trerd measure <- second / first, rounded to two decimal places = 0.79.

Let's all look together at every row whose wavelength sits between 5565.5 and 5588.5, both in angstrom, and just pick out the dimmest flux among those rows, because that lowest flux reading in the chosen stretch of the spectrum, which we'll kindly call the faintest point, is 16.33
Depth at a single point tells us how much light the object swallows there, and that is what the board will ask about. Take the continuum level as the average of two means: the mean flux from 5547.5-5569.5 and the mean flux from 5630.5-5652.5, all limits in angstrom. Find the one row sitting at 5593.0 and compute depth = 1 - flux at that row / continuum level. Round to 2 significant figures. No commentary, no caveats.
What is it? 0.021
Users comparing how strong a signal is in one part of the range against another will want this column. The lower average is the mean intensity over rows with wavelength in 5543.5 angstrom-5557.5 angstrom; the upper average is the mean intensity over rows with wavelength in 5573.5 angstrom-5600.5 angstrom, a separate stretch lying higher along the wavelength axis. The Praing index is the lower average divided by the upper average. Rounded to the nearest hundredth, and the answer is 0.98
